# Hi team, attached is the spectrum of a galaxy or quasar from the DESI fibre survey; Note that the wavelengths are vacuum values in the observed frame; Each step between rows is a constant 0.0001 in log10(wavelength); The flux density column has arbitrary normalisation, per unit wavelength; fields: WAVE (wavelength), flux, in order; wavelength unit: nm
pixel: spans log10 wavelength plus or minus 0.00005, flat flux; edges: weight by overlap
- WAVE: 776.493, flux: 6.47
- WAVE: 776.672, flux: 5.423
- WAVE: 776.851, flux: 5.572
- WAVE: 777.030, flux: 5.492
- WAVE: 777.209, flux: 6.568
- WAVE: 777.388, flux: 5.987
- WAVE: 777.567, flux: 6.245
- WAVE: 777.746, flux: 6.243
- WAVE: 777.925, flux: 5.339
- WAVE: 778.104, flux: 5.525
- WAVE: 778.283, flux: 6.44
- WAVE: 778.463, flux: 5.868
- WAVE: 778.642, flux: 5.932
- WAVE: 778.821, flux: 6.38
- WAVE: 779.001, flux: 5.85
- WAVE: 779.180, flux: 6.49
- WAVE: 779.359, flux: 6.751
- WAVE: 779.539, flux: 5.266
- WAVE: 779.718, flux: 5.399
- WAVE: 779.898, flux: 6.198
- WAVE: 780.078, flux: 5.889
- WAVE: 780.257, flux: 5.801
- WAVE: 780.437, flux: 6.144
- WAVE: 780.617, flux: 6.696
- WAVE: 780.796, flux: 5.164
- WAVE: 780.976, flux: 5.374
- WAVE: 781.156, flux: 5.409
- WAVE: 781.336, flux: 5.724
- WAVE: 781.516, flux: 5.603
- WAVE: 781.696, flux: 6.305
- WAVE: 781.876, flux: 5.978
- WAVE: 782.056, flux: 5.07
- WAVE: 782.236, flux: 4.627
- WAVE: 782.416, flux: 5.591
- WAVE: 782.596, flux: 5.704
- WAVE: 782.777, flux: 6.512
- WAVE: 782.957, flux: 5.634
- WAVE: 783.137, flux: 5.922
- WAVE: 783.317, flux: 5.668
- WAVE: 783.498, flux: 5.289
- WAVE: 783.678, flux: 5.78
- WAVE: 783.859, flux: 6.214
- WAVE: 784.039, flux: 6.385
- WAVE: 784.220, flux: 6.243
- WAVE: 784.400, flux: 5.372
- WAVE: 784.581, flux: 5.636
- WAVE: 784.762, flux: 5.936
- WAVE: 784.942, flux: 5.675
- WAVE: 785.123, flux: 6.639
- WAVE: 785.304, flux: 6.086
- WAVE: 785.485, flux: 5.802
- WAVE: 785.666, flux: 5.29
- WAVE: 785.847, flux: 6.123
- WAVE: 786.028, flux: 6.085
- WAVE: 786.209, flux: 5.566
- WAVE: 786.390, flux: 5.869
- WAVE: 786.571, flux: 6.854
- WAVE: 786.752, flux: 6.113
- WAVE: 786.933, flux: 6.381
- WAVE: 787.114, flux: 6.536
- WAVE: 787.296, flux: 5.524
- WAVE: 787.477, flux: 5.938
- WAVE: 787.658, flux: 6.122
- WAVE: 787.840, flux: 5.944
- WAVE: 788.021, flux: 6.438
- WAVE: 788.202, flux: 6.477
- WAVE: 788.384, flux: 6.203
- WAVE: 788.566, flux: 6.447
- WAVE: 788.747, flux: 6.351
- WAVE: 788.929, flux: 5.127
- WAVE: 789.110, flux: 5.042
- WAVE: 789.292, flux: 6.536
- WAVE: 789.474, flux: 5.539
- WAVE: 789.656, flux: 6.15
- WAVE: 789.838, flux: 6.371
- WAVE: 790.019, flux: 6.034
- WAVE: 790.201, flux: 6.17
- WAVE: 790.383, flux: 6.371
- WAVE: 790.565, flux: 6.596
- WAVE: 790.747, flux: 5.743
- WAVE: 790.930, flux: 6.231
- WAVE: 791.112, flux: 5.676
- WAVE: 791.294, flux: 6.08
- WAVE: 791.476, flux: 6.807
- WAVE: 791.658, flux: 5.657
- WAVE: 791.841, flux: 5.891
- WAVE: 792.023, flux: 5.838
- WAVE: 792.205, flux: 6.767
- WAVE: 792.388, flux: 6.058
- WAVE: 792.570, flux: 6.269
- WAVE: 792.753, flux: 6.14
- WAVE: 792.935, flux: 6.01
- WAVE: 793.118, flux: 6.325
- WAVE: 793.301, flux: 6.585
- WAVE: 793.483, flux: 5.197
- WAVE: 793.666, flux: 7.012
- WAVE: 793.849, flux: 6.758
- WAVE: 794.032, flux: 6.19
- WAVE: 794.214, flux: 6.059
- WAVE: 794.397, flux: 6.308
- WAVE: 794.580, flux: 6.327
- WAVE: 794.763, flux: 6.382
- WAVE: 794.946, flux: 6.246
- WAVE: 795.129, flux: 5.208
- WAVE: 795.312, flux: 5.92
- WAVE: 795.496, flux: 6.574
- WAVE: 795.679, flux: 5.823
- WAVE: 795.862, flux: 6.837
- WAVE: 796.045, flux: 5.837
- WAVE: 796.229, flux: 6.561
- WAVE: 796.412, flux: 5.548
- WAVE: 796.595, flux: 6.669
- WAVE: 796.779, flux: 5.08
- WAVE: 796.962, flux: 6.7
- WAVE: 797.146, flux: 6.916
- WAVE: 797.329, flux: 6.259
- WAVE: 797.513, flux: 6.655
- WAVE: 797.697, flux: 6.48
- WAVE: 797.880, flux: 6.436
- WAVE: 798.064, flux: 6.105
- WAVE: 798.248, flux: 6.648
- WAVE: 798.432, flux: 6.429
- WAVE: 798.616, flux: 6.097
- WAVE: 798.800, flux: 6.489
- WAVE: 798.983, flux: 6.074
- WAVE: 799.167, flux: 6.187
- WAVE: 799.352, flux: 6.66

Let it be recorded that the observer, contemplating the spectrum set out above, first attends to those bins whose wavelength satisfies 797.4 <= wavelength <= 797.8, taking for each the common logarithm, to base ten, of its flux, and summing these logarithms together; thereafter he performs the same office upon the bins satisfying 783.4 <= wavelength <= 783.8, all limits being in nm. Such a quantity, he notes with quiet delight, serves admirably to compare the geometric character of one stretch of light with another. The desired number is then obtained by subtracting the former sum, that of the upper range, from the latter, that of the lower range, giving -0.15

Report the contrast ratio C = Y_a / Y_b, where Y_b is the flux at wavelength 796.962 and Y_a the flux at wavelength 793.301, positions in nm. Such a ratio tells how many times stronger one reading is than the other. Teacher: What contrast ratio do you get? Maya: 0.98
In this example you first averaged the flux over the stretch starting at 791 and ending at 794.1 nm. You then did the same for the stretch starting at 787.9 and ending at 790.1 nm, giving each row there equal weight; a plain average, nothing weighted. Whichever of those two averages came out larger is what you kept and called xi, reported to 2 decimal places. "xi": 6.19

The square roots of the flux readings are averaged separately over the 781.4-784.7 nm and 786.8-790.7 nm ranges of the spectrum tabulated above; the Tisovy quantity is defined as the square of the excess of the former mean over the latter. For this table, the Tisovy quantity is 0.0054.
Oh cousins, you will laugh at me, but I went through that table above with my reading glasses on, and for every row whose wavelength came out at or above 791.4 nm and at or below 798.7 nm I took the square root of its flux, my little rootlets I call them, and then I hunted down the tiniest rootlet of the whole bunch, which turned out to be 2.25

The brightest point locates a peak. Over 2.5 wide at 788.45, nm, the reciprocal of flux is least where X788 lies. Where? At 789.292 nm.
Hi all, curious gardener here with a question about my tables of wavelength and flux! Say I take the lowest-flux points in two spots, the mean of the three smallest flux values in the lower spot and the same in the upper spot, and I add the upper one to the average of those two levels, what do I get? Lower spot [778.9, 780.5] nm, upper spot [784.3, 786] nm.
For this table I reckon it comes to 10.89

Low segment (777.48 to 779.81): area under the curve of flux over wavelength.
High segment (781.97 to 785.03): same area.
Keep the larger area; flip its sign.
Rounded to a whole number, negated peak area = -18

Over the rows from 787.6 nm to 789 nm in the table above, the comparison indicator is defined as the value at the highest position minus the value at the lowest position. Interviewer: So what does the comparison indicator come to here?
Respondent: -1.0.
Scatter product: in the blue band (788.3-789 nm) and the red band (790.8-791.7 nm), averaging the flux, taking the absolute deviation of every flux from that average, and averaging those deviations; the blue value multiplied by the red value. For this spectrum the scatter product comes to 0.16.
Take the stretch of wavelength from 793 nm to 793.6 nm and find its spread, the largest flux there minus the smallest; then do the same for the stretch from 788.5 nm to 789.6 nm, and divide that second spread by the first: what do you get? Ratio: 1.1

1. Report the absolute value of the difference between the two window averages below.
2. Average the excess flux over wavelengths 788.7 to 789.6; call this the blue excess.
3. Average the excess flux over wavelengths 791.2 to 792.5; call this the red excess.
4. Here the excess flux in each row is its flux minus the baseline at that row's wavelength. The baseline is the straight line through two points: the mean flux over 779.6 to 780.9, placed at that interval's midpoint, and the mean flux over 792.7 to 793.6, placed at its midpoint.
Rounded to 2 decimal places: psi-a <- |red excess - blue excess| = 0.41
